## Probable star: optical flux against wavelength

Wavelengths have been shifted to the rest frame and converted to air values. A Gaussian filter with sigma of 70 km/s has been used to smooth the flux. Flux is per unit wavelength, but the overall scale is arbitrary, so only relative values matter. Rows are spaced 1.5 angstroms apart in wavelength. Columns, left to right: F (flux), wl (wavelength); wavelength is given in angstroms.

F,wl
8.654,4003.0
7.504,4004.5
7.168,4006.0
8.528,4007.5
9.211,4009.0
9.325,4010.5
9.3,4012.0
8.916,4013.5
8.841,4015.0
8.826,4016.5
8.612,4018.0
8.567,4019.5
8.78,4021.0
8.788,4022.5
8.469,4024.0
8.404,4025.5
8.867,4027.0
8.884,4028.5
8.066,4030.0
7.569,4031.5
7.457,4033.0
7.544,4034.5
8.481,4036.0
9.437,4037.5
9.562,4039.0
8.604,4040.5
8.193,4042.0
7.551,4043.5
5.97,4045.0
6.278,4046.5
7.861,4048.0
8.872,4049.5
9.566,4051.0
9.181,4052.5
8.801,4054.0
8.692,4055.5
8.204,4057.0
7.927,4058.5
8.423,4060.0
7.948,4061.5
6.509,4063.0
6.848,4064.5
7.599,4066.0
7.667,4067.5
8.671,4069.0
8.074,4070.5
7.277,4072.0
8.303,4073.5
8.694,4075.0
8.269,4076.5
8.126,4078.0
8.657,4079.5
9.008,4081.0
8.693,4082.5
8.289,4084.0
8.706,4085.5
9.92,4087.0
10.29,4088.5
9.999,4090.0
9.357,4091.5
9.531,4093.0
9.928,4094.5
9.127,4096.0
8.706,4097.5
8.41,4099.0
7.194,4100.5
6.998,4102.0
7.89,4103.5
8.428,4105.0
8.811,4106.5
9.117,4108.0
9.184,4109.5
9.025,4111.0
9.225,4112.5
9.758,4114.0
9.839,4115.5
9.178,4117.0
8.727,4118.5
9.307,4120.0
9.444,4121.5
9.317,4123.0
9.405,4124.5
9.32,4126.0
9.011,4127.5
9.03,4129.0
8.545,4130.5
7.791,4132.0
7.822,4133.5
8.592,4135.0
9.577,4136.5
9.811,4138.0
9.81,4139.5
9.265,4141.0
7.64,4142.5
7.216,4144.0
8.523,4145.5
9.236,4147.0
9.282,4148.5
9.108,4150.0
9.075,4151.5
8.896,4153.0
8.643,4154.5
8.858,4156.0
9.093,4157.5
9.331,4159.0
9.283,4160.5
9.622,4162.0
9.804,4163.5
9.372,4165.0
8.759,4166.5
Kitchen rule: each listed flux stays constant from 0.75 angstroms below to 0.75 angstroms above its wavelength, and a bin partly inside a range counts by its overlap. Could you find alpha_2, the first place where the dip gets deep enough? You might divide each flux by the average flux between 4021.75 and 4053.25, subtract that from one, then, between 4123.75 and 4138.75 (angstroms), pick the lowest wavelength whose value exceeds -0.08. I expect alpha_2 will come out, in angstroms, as 4130.5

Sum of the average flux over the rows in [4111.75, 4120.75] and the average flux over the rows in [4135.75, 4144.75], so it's 18.2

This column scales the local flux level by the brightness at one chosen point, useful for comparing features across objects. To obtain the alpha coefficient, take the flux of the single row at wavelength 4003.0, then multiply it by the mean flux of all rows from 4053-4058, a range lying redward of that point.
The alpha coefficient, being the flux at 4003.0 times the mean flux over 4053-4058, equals 74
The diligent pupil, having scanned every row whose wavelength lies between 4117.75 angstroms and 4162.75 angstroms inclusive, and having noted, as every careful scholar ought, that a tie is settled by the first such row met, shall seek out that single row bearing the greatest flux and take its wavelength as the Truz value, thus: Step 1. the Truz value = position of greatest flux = 4138.0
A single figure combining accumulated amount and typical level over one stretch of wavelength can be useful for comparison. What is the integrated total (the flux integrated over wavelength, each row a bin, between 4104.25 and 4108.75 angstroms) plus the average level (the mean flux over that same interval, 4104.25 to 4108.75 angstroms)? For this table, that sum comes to 48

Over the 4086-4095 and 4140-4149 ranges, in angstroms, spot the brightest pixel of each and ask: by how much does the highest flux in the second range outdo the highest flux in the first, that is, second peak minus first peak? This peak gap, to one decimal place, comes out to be -1.0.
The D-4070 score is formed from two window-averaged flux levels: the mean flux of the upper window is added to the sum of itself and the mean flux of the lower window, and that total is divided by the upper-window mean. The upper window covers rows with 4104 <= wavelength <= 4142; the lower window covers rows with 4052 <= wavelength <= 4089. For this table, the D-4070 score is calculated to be 2.92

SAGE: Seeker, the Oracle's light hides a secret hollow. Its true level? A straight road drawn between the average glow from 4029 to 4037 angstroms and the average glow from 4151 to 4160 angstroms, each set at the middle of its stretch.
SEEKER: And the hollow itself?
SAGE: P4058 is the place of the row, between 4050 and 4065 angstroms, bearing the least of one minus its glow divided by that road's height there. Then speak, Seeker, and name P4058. 4051.0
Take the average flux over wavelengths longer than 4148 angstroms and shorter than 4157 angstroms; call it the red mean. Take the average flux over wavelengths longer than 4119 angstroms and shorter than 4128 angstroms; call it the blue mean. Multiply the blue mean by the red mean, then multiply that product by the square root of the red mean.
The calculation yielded 250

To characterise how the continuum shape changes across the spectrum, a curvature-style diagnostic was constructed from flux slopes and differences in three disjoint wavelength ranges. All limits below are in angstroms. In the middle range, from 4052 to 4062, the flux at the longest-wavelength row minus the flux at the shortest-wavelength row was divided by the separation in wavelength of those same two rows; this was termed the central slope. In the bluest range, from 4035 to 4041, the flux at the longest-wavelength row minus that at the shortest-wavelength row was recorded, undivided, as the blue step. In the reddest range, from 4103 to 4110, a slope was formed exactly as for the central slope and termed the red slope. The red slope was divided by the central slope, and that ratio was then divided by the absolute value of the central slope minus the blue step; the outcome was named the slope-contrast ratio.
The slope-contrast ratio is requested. -6.1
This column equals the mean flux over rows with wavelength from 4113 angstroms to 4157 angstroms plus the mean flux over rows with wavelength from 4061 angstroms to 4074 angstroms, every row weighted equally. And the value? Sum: 16.6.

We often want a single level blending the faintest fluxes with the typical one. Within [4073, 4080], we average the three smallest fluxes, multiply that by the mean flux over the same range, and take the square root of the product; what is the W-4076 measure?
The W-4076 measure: 8.32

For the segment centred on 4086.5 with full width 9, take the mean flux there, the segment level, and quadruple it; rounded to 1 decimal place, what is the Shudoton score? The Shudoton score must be 37.3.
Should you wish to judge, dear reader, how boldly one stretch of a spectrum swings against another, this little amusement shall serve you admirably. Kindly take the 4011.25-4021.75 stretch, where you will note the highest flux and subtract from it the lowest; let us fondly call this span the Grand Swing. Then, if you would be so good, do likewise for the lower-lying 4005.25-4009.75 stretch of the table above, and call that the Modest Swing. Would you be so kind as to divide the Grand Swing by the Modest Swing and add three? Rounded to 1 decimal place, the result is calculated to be 3.4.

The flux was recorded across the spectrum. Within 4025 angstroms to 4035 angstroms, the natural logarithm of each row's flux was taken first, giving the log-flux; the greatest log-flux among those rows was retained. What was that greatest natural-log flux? 2.18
